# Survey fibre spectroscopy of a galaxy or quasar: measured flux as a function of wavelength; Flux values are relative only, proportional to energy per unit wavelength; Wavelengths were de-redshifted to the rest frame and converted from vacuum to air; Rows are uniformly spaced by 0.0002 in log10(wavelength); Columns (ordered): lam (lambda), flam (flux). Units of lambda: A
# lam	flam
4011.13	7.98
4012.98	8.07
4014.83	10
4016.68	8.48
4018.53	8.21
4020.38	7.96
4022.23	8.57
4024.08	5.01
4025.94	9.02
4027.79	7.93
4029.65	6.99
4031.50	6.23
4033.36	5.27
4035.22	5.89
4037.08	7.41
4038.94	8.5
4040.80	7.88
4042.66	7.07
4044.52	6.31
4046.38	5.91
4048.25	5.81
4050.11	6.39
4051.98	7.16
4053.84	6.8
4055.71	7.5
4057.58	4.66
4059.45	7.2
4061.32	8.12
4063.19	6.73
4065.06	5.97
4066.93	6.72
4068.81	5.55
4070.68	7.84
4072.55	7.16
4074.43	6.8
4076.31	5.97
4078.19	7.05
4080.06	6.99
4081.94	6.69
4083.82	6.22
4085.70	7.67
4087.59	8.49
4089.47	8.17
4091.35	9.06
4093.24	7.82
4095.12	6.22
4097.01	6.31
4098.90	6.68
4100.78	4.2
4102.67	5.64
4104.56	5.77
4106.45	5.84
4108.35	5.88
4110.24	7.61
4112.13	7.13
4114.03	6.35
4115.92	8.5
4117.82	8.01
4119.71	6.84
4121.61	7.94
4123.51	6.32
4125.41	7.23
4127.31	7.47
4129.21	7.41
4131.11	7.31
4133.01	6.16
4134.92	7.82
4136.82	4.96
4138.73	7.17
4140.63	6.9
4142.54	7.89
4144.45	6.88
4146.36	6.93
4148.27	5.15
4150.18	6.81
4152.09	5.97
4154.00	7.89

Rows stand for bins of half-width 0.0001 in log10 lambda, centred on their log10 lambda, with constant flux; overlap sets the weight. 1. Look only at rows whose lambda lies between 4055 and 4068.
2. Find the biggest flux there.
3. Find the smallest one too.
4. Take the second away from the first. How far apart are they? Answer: 3.5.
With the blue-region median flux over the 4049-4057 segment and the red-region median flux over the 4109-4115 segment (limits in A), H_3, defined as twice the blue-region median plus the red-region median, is 21.1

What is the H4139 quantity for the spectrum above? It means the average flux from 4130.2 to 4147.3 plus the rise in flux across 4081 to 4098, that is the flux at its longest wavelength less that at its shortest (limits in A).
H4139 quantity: 6.5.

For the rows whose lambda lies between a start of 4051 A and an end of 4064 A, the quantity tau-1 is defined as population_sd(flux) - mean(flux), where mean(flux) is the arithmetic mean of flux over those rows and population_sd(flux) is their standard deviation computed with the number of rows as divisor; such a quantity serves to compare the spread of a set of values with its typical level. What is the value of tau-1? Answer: -5.9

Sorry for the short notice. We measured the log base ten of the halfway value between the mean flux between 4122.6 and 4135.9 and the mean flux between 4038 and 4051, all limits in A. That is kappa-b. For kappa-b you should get 0.843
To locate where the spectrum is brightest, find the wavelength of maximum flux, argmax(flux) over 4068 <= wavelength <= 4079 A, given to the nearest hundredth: 4070.68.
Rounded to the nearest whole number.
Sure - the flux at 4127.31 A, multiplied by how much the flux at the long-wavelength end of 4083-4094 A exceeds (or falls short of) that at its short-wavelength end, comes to 12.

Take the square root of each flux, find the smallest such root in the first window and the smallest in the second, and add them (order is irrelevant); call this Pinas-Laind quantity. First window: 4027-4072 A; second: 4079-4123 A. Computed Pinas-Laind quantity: 4.21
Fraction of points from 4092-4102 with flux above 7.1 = 0.20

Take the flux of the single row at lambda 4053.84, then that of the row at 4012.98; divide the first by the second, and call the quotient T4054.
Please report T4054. 0.84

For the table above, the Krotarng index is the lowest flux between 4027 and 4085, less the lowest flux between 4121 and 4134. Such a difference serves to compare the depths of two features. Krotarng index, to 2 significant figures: -1.5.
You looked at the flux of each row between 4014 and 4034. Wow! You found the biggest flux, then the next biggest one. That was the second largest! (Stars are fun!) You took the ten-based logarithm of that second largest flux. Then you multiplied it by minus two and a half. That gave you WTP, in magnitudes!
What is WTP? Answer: -2.39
